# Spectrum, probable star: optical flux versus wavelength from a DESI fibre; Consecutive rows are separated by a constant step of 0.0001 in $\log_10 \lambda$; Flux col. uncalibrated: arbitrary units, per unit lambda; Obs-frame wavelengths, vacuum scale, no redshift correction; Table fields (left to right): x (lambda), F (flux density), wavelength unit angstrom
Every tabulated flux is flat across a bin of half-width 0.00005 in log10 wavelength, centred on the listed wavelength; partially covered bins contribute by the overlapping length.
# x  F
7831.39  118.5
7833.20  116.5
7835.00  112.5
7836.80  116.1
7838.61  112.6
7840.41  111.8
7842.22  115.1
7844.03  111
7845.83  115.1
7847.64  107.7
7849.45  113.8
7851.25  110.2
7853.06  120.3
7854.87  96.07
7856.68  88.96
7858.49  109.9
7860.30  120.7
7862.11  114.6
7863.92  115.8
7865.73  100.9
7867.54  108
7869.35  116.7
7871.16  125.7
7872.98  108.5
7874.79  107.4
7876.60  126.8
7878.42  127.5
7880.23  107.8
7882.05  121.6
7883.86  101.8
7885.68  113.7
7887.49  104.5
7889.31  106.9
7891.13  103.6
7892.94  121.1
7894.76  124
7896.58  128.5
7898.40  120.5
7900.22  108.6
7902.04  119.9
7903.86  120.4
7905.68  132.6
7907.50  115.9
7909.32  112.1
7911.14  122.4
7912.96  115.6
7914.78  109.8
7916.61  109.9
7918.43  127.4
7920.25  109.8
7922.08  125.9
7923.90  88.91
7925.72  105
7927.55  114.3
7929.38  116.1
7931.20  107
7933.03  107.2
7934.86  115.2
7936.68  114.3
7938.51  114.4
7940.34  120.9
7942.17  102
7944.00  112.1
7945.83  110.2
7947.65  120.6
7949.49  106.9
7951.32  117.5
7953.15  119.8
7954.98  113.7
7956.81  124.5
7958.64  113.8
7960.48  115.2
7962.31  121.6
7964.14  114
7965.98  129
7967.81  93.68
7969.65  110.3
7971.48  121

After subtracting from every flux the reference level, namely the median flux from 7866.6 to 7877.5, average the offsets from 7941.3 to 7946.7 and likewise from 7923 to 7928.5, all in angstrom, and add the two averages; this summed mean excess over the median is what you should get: -14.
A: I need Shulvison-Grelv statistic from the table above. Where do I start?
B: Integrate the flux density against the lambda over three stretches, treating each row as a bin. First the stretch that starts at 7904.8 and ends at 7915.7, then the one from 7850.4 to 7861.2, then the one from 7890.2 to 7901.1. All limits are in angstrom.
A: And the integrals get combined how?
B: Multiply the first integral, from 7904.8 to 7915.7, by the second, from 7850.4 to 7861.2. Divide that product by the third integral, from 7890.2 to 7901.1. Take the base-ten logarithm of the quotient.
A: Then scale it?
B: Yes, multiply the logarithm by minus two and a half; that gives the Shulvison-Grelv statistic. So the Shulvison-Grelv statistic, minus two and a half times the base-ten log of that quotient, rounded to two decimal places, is -7.67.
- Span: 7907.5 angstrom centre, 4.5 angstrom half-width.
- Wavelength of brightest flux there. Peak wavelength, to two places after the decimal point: 7905.68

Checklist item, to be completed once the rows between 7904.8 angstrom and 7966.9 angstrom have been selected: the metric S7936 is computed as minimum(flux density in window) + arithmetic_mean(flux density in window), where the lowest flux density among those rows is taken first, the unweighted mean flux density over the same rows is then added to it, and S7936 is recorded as 204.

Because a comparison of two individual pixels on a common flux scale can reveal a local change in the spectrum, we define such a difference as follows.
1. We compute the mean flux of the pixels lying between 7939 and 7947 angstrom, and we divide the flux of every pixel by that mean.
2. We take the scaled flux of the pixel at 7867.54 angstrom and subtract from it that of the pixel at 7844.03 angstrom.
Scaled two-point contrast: -0.027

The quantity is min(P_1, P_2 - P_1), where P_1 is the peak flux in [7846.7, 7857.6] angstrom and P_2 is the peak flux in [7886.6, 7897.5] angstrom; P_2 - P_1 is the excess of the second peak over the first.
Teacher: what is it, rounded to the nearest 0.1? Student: 8.2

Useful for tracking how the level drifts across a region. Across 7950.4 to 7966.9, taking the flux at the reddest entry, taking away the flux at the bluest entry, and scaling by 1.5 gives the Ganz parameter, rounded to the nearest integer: 17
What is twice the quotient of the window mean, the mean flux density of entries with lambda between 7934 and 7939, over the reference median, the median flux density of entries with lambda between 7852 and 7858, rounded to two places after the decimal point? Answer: 2.39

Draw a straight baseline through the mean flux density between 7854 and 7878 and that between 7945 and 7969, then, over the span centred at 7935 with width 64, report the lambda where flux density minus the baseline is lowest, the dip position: 7923.90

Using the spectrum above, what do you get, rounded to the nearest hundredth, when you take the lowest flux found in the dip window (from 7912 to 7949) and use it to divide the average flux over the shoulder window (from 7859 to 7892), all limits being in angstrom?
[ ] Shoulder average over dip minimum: 1.27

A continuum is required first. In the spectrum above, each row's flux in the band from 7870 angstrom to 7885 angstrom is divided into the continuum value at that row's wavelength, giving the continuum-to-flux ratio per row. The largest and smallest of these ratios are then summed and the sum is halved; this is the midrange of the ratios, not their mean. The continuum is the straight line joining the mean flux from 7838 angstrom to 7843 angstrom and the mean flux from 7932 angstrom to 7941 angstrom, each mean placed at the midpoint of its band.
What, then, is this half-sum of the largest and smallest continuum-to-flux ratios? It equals 1.00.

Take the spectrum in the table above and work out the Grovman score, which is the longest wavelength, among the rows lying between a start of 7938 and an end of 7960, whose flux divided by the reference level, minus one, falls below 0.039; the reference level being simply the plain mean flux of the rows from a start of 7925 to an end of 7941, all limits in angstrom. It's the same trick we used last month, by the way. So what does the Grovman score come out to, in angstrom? 7958.64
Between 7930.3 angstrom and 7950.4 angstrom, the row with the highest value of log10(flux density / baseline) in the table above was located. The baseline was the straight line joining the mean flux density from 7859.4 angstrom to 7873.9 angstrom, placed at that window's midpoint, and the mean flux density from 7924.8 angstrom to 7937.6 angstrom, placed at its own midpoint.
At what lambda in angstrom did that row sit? 7947.65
